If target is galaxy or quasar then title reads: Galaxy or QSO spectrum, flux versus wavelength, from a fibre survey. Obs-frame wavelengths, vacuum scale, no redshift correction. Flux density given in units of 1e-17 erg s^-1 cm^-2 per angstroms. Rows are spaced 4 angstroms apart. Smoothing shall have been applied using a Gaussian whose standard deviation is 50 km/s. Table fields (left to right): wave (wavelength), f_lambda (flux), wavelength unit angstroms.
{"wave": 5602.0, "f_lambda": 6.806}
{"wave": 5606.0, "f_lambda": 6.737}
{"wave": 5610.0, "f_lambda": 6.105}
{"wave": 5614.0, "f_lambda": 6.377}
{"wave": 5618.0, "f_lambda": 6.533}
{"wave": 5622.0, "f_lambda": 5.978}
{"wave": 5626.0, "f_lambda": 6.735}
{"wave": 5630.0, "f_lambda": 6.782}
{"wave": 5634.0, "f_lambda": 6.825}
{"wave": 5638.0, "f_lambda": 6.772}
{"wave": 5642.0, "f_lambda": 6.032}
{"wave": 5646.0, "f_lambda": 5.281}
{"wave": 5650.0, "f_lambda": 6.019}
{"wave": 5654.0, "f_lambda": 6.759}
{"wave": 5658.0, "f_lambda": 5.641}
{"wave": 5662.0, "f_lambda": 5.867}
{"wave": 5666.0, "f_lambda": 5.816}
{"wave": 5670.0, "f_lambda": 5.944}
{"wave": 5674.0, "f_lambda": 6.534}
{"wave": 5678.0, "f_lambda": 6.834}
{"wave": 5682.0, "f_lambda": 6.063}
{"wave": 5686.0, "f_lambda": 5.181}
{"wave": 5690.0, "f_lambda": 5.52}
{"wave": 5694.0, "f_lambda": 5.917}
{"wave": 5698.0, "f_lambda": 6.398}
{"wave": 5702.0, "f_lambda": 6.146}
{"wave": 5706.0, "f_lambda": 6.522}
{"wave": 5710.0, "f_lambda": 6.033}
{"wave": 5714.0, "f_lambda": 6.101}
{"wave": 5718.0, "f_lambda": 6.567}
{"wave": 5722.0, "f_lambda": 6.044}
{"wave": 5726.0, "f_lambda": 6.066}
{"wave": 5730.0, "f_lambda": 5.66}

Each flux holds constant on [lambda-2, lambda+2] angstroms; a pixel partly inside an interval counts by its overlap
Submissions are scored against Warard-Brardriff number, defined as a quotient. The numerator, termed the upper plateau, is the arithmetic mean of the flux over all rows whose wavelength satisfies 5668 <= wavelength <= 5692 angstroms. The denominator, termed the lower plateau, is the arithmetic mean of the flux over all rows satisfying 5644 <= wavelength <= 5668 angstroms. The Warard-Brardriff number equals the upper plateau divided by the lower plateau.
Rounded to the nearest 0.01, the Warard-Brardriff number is 1.02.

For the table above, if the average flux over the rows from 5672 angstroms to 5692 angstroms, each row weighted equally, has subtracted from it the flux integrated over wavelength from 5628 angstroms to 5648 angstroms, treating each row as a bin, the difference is -121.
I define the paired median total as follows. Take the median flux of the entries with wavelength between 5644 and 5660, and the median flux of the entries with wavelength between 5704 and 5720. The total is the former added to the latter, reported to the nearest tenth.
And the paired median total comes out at 12.1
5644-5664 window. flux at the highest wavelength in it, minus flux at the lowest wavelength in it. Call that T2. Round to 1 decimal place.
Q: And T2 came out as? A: 0.6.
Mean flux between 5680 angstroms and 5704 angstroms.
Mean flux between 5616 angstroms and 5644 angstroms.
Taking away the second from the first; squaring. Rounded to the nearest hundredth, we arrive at 0.42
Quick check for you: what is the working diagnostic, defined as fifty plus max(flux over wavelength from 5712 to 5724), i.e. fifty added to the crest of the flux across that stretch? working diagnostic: 56.6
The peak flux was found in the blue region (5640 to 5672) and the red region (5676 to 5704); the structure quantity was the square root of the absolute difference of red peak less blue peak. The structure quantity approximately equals 0.27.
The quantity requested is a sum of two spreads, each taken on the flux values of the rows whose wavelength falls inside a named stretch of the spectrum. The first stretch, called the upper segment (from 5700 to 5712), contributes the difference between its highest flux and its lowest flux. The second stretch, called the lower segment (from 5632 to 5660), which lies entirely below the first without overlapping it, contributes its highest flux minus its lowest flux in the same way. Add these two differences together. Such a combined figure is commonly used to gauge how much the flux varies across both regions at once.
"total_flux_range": 2.0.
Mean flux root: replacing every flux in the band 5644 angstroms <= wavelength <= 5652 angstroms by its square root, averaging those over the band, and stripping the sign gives 2.38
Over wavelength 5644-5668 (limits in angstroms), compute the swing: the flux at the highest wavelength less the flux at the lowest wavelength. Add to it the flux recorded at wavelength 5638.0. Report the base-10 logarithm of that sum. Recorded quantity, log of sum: 0.864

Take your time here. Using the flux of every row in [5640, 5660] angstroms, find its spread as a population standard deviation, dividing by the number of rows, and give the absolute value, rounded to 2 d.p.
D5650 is 0.49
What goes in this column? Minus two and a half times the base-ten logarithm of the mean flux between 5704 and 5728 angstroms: -1.98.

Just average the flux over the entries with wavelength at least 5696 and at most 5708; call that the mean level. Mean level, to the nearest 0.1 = 6.4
